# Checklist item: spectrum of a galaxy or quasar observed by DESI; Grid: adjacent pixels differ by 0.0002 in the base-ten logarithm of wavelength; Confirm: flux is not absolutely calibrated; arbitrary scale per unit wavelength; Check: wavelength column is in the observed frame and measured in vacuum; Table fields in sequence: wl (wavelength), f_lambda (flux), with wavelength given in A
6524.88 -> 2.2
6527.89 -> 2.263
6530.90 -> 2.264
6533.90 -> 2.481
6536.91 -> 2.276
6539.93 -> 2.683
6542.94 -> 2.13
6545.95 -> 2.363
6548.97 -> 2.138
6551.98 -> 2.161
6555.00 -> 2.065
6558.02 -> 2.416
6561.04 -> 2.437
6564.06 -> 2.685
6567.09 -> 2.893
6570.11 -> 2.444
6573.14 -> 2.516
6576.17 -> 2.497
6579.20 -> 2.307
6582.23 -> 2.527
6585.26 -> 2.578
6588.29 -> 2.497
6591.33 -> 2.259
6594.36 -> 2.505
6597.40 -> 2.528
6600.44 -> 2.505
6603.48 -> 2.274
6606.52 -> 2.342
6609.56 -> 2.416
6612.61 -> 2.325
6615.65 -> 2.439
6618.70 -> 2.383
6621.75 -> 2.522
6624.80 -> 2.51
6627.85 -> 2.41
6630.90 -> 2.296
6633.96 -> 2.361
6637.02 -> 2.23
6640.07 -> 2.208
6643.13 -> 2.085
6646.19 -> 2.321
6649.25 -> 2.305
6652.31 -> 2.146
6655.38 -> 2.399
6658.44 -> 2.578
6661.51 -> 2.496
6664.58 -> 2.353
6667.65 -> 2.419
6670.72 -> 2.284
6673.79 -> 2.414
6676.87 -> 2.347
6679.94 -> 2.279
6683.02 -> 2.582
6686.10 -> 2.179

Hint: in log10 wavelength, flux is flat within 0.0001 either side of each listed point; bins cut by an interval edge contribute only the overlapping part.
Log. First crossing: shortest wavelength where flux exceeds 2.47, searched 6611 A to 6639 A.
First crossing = 6621.75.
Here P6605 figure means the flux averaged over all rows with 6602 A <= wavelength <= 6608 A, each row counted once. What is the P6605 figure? 2.31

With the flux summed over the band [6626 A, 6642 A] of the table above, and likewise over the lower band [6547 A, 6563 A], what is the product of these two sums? 129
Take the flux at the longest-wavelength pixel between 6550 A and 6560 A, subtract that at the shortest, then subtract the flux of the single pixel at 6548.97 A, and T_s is -1.88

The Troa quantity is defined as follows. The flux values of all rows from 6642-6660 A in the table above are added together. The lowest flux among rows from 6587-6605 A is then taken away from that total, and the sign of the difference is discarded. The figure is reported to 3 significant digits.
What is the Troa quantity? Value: 11.6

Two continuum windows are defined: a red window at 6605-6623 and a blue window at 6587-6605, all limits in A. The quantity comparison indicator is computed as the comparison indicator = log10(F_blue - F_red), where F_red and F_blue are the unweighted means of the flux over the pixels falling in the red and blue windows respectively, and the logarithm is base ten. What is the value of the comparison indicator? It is -1.6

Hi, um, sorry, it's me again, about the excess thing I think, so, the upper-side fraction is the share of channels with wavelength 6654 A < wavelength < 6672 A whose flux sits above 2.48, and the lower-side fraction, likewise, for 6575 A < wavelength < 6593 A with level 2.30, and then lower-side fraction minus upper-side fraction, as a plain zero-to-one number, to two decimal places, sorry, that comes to 0.50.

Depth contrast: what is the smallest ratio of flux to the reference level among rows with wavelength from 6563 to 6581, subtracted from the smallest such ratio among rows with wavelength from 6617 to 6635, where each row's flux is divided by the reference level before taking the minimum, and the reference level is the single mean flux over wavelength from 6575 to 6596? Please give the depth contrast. 0.00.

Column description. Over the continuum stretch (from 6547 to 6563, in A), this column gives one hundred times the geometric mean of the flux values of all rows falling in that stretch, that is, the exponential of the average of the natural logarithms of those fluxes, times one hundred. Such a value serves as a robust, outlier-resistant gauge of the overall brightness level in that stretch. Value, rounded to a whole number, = 224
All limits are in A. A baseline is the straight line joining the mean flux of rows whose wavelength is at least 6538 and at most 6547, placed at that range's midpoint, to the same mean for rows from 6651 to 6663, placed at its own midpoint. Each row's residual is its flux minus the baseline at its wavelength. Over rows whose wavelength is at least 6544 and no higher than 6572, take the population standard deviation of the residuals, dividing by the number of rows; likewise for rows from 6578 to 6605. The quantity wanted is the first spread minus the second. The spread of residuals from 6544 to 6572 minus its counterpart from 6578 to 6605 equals 0.13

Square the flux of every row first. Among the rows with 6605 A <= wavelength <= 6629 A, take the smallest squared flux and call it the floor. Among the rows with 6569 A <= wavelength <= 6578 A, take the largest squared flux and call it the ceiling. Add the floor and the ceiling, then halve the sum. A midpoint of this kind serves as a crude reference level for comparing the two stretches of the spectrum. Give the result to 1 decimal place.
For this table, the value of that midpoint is 5.9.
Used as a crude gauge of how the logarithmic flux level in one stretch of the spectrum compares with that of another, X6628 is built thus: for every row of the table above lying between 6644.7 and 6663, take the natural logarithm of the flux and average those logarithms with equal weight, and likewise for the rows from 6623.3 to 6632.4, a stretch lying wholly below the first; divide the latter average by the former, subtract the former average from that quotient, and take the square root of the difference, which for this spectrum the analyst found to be 0.39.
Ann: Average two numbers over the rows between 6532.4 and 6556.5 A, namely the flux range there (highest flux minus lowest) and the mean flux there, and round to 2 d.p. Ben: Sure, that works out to 1.45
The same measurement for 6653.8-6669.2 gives 1.34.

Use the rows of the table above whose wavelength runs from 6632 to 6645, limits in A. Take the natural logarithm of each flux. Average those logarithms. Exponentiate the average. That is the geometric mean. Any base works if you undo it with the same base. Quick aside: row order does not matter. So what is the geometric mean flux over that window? 2.22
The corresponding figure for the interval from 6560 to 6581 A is 2.53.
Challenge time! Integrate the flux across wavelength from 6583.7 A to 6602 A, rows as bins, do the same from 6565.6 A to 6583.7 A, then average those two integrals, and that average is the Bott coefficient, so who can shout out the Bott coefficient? 45.6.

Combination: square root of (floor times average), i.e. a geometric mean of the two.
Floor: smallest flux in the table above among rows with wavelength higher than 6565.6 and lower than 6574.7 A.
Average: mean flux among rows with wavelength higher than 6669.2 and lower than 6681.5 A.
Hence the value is 2.39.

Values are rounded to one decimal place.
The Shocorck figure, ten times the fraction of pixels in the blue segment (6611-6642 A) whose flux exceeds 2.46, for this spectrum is 2.0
